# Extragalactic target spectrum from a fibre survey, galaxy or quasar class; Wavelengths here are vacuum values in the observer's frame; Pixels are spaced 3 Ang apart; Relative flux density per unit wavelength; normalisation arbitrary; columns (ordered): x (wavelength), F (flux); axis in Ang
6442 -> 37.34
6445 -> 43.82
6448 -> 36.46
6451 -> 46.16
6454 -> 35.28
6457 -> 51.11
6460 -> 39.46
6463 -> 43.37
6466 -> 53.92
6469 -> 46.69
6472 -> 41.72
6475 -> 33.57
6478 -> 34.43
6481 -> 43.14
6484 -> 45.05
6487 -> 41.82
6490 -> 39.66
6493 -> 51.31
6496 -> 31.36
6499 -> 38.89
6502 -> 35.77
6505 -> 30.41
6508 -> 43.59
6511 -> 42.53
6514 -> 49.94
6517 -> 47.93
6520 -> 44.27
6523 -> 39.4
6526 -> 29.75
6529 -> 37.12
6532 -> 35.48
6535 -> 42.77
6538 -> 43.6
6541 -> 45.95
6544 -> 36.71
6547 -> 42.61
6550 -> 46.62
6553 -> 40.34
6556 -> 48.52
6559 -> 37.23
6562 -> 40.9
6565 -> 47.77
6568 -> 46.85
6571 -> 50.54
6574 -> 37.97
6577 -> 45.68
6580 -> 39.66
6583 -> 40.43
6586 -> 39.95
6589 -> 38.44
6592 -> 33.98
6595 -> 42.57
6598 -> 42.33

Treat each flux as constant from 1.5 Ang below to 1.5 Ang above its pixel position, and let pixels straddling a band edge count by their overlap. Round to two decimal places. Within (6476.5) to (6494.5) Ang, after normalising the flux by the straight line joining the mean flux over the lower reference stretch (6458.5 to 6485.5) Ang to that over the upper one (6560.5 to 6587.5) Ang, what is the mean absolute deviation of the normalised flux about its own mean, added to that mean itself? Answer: 1.09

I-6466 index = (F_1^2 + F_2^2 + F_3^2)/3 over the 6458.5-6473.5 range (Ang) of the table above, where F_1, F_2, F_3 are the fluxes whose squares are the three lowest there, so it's 1726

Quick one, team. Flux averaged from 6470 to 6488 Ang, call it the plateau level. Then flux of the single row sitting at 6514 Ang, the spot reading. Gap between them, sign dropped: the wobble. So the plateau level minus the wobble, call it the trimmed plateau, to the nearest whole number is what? 30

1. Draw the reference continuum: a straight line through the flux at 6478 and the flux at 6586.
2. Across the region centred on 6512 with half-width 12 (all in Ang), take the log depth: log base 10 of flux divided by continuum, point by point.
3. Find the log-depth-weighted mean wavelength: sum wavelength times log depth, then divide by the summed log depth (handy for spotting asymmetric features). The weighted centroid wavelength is 6516.3 Ang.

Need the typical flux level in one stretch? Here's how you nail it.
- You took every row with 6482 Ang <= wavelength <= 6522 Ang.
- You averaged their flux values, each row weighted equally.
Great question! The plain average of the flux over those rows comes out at 41.7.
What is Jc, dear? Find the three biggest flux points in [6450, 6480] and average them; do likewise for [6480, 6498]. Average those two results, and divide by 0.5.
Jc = 97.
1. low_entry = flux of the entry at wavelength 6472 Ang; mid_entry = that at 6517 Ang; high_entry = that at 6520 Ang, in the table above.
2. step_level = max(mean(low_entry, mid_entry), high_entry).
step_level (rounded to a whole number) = 45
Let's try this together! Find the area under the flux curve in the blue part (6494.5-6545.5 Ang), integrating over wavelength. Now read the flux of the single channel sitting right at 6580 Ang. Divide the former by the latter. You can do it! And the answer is 51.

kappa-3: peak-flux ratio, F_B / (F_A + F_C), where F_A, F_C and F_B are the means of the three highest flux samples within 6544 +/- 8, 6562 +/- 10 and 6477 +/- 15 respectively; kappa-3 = 0.515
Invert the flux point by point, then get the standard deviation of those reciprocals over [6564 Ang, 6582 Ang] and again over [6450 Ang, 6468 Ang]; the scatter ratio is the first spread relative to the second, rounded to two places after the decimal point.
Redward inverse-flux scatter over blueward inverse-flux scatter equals 0.71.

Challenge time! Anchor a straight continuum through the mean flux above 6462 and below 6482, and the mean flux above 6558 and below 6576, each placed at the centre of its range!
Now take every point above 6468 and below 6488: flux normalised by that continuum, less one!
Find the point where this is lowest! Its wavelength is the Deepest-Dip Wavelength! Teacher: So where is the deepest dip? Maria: 6475 Ang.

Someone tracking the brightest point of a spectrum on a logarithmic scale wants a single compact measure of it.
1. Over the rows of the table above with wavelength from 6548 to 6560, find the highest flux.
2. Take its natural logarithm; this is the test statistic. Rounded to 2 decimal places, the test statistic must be 3.88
